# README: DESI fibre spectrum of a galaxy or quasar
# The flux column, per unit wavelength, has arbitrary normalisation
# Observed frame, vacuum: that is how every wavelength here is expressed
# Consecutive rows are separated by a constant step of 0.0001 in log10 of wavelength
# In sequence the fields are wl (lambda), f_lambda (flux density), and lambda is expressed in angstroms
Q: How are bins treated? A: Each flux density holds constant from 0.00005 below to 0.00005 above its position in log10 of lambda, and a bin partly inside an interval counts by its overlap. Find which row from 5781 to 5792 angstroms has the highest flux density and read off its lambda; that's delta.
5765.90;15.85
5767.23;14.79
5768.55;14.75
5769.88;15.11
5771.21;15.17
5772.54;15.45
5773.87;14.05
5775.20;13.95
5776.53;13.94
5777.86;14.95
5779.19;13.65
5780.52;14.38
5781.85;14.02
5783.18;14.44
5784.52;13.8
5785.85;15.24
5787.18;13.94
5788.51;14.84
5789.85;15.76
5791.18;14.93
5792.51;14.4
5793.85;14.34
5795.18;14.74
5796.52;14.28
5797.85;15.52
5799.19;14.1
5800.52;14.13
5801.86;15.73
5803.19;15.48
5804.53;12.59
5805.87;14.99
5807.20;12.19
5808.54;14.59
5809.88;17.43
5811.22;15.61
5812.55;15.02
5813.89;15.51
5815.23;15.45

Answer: 5789.85 angstroms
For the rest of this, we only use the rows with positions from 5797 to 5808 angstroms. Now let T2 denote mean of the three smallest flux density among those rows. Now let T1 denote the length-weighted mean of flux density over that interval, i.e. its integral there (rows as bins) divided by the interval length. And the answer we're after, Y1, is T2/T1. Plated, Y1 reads 0.903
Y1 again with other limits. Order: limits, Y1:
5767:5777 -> 0.953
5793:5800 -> 0.977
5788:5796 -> 0.979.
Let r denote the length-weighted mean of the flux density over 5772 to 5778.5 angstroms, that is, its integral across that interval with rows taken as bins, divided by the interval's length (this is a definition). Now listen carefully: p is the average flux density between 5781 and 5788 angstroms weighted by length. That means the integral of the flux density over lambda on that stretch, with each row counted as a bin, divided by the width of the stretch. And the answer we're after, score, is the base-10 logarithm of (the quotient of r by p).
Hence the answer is 0.004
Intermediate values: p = 14.3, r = 14.4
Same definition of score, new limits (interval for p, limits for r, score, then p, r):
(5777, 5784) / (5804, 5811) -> 0.006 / 14.3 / 14.5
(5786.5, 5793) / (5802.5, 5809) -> -0.025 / 14.8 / 14.0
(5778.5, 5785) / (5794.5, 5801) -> 0.016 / 14.1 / 14.6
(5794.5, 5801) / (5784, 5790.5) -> 0.005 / 14.6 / 14.7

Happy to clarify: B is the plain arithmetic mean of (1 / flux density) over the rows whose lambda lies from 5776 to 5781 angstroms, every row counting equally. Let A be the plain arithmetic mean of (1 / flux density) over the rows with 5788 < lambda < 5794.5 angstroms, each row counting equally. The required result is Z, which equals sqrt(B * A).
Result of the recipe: 0.0689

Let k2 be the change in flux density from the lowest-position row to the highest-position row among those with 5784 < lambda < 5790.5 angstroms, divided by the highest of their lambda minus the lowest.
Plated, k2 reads 0.4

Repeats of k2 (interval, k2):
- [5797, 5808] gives -0.4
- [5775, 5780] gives -0.1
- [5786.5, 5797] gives 0.0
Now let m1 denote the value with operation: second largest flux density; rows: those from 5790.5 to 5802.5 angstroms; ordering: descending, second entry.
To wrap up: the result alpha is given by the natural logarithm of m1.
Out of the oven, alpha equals 2.74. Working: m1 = 15.52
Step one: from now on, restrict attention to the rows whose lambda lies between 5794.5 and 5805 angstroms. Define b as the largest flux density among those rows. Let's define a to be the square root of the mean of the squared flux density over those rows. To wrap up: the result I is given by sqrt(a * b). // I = 15.2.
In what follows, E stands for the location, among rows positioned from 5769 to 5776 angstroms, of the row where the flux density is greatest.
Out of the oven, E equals 5772.54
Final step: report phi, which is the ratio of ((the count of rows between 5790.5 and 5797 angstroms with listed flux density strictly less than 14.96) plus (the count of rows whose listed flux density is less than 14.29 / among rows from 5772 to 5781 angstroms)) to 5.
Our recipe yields 1.8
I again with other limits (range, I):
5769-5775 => 15.2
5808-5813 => 16.5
